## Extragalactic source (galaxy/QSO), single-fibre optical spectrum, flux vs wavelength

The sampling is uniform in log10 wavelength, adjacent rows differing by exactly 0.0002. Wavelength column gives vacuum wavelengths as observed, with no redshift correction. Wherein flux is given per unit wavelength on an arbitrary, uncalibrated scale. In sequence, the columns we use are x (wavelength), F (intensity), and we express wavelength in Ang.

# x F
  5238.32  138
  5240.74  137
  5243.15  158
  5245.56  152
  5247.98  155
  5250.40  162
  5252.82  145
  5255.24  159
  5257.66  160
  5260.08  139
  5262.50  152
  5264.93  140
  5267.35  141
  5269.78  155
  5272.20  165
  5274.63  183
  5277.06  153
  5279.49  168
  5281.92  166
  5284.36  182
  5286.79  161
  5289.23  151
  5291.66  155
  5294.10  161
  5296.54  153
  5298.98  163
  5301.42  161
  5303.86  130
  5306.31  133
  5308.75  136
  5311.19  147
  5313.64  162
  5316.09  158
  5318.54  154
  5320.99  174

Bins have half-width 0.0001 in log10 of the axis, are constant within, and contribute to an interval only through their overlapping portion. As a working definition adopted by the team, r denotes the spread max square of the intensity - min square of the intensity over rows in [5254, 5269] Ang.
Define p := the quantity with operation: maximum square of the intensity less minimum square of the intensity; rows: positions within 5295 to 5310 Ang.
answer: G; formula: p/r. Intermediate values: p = 9669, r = 6279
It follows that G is 1.5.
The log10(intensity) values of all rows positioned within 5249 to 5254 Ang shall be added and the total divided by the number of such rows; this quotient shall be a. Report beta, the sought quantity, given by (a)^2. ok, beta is 4.78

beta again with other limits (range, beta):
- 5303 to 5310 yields 4.51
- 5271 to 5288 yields 4.95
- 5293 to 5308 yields 4.73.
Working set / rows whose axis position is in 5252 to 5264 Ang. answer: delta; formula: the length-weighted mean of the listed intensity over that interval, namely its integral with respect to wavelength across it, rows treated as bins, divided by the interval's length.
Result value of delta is 151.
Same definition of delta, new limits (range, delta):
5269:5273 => 160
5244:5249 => 154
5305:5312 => 138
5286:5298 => 156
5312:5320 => 158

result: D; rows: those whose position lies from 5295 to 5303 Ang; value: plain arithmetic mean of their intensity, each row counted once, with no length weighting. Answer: 159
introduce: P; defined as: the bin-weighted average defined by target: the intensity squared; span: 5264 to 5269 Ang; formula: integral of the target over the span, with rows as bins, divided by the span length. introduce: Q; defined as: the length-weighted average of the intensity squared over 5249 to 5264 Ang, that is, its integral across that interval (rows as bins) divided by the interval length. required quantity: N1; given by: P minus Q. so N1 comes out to -3230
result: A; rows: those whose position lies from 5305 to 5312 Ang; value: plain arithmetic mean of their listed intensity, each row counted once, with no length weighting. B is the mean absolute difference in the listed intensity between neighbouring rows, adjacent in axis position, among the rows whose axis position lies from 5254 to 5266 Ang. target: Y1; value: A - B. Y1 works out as 127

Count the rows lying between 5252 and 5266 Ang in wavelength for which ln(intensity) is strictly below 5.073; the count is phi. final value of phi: 5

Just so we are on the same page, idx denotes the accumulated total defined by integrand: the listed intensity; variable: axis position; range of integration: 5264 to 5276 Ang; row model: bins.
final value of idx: 1887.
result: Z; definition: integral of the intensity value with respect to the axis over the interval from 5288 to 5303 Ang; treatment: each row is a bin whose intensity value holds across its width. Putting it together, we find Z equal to 2350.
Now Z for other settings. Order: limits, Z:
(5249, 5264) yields 2288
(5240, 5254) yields 2128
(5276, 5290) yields 2295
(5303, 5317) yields 2021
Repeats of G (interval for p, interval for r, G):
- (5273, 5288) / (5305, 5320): 1.2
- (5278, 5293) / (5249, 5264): 1.5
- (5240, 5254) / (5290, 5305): 0.8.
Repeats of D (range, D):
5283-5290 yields 165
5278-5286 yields 172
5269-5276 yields 168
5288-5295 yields 156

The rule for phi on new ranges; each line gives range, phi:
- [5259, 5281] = 6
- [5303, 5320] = 6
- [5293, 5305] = 2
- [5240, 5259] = 6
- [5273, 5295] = 3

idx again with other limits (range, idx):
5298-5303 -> 799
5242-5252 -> 1562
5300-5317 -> 2494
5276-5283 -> 1138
